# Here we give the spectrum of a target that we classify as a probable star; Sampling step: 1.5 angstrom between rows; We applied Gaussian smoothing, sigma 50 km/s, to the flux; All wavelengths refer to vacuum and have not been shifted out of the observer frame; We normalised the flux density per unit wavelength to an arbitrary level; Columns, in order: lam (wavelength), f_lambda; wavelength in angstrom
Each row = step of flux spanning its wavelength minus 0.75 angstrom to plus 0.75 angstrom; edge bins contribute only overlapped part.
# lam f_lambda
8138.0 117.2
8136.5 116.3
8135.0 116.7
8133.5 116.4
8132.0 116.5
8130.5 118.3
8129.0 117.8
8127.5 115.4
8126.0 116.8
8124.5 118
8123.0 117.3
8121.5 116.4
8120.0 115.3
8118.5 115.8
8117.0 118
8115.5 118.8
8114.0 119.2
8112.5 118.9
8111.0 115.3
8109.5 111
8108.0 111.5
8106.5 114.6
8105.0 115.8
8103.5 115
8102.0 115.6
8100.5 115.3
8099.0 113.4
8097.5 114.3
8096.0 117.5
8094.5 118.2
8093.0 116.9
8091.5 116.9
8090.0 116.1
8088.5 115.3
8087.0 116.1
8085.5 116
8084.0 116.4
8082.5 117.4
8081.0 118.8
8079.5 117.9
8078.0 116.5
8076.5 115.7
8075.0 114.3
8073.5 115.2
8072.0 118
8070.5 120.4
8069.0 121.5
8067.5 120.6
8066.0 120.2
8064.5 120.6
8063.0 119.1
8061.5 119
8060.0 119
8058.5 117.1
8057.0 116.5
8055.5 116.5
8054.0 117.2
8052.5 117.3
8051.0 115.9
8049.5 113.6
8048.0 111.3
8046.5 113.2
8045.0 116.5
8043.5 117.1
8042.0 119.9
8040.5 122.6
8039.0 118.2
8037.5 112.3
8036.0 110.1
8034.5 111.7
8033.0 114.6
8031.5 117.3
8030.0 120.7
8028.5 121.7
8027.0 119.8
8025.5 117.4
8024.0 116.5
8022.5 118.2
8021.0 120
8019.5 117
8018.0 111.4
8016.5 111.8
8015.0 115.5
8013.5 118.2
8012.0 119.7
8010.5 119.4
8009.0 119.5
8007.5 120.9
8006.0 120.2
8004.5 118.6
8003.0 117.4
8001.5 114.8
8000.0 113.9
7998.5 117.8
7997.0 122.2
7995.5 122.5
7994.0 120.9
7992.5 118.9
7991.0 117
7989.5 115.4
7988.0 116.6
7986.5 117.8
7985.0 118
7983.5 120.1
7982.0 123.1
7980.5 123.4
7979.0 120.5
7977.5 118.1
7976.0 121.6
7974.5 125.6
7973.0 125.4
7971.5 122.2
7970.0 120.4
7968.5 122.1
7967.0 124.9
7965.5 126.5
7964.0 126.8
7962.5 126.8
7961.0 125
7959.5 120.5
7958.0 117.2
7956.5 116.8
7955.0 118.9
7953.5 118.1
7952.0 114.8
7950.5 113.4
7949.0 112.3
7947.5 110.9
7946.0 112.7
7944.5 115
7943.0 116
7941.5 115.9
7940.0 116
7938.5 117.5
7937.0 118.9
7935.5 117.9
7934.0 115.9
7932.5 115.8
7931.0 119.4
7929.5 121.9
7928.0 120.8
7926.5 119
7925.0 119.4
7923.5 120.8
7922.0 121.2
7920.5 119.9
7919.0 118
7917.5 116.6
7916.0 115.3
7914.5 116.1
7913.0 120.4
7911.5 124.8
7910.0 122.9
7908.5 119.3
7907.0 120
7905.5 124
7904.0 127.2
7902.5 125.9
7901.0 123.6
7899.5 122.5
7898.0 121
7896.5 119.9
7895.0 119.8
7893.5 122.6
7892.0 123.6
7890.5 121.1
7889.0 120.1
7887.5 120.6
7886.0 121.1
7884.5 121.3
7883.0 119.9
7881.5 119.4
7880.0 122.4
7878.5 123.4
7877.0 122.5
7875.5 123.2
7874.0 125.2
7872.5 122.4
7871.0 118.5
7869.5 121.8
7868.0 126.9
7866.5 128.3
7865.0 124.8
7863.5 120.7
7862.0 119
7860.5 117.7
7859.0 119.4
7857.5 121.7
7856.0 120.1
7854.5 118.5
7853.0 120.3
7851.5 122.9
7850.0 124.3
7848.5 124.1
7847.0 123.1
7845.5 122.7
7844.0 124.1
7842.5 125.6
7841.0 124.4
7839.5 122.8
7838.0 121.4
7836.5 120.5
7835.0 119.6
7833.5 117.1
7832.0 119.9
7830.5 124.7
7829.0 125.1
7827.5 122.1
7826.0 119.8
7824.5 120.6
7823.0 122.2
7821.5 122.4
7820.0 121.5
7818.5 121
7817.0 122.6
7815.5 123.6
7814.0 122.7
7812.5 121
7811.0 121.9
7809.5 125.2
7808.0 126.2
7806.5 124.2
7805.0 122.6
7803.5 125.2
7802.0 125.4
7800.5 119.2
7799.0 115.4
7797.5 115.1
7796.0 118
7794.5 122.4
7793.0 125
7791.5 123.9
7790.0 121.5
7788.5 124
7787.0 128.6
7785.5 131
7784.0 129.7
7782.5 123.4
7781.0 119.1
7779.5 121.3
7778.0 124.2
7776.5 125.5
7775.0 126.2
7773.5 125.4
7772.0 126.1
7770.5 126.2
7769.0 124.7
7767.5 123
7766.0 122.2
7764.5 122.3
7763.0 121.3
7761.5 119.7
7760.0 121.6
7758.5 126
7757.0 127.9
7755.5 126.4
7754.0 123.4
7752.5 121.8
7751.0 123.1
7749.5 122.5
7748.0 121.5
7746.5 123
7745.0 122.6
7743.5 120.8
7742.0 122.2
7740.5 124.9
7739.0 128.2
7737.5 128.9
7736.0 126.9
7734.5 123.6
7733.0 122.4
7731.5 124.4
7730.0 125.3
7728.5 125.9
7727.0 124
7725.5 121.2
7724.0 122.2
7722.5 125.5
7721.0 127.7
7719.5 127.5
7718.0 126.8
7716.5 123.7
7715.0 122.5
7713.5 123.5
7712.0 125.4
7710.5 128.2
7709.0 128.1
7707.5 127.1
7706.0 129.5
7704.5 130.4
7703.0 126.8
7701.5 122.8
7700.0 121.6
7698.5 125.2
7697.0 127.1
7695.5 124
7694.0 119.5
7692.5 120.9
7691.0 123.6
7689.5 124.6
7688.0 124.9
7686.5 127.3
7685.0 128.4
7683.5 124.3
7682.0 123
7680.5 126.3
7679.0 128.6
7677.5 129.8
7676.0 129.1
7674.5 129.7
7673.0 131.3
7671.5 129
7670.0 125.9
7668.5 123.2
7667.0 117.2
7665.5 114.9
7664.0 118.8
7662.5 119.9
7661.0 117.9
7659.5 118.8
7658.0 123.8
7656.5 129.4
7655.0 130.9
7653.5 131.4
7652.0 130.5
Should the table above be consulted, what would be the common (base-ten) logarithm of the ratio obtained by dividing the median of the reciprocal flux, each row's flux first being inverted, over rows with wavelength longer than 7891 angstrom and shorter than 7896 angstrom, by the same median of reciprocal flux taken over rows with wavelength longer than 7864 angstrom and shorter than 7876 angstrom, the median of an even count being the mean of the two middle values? 0.0049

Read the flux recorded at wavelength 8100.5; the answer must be 115.3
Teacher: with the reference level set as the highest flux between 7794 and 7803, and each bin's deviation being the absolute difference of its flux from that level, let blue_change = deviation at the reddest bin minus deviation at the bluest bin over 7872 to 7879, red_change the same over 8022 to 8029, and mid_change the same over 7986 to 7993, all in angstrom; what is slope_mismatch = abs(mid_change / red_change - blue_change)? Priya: 1.3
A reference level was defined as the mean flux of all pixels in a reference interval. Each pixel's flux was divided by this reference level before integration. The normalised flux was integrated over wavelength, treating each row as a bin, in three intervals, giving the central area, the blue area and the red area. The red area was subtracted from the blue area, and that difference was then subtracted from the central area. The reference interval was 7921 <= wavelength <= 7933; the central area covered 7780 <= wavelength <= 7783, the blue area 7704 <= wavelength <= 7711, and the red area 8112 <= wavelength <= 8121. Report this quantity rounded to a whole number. 4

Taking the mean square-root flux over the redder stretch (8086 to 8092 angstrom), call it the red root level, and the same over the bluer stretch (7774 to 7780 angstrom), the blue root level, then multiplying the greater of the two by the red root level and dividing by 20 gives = 6.01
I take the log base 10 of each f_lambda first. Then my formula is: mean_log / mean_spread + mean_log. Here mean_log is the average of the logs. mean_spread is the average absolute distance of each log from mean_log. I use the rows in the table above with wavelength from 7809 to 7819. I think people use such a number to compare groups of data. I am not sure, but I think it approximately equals 543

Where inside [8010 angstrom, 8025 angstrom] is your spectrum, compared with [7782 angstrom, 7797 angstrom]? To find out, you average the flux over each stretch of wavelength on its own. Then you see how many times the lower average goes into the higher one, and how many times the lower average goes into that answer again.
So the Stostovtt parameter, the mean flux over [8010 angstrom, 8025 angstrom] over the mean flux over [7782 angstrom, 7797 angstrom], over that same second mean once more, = 0.0075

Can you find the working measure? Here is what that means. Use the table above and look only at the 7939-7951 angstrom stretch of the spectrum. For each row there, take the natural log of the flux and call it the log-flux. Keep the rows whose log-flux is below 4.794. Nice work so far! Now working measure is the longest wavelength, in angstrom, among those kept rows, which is 7950.5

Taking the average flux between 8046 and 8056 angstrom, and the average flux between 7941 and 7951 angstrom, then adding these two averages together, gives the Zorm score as 229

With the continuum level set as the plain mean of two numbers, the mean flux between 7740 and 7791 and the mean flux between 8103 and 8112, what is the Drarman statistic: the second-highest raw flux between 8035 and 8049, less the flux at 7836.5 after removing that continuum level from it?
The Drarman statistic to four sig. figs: 118.3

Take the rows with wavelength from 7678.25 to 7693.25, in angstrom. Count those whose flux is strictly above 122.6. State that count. 9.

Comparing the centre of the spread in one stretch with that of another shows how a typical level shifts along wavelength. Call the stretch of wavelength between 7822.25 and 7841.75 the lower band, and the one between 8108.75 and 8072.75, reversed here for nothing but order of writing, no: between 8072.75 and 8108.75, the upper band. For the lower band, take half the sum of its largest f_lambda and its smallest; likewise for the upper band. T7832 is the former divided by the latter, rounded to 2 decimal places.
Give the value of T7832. 1.05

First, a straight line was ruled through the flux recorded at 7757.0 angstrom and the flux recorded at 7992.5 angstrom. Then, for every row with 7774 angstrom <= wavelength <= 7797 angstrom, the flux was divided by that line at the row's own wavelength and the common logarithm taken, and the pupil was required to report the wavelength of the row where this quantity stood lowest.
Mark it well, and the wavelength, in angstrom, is 7796.0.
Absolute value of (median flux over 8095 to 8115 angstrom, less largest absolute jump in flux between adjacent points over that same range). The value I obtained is 111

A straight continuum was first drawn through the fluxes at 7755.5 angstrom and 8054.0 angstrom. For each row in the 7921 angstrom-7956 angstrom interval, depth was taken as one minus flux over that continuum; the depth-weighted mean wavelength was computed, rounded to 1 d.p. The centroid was 7943.1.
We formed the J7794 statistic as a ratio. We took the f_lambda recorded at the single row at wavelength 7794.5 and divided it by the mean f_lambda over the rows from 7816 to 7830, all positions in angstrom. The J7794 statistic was 1.00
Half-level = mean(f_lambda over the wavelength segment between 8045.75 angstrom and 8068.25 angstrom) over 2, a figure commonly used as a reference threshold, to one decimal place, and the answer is 58.6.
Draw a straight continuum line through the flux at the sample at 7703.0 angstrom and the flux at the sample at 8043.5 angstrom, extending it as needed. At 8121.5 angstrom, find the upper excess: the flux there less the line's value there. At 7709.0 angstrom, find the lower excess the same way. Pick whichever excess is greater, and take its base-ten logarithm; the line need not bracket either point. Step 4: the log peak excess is 0.2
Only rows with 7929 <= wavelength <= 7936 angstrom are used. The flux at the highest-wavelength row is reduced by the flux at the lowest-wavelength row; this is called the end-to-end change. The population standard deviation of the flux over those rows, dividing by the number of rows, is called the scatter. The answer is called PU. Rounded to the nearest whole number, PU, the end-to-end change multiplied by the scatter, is -9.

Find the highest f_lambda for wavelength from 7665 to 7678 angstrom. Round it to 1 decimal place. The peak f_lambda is 131.3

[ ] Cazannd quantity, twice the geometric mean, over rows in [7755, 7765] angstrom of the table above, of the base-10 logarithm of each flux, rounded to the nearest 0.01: 4.18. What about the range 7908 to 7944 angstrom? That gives 4.15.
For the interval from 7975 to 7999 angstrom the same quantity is 4.16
